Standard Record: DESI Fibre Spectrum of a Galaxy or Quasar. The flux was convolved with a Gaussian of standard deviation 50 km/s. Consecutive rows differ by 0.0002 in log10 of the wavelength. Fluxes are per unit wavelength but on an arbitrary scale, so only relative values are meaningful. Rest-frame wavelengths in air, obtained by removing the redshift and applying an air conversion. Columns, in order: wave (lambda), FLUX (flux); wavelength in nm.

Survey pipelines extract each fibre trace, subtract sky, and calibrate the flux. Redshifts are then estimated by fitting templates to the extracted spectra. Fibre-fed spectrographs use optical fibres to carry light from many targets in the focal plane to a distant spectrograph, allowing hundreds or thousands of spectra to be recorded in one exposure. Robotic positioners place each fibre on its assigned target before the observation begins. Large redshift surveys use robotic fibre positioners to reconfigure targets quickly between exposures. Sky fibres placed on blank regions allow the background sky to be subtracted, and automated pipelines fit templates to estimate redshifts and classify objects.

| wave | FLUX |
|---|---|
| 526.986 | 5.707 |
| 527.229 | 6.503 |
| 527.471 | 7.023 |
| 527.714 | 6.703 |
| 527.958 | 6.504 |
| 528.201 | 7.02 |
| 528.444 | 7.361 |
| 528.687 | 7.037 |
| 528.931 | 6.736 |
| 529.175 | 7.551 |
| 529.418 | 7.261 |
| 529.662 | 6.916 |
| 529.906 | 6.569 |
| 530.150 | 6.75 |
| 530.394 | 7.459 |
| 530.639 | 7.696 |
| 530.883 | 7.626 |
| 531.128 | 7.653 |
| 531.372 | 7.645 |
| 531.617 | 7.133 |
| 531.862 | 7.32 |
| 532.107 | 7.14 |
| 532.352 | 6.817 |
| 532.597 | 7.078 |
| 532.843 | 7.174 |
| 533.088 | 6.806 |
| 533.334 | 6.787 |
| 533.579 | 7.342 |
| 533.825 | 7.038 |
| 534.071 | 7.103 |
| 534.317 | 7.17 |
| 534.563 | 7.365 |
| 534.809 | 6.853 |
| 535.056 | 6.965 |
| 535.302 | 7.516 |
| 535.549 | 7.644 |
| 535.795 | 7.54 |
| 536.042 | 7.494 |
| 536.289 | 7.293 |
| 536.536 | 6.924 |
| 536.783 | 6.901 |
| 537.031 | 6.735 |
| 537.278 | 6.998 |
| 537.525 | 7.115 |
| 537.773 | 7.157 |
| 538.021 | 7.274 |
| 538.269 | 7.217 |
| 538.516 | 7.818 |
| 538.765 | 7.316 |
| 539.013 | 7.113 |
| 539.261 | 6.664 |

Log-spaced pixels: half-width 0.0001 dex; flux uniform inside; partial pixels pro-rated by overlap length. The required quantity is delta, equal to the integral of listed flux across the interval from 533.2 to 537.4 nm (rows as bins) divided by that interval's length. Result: 7.16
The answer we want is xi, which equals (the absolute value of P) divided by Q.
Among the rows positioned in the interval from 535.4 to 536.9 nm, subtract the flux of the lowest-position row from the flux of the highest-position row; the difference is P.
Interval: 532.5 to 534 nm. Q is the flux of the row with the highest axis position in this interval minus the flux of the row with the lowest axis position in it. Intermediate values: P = -0.7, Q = 0.0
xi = -18.6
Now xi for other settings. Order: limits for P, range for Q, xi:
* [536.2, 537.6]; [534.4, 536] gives 1.0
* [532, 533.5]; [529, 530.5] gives -3.8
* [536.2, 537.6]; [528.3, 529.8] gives -0.4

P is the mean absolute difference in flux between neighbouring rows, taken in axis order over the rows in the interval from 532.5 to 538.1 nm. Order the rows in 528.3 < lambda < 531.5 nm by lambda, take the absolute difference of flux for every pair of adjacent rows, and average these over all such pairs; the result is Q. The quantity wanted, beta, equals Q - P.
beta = 0.10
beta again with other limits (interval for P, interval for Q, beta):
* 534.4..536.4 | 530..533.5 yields -0.01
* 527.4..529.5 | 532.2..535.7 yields -0.14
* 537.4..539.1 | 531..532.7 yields -0.01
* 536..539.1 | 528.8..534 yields 0.07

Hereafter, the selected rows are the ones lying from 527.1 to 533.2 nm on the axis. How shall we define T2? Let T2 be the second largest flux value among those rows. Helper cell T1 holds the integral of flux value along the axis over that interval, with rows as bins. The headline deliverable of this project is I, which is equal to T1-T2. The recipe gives 36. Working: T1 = 43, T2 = 7.653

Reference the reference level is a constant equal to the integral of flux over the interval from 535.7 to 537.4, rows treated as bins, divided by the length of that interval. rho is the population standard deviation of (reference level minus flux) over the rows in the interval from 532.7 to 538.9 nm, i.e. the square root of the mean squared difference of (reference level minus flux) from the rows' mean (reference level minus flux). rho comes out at 0.28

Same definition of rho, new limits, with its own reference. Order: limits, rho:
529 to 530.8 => 0.40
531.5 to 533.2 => 0.18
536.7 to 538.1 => 0.18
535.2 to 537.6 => 0.31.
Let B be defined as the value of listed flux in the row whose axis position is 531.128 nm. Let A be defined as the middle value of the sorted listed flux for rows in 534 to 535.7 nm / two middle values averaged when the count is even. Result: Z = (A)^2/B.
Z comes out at 6.72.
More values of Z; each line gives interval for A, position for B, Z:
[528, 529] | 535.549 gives 6.46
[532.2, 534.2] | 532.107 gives 6.98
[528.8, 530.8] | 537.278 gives 7.18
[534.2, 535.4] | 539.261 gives 7.71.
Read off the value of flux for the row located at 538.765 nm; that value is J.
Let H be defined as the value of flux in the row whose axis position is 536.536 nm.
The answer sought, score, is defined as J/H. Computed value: 1.06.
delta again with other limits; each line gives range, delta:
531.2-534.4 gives 7.13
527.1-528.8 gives 6.88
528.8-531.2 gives 7.21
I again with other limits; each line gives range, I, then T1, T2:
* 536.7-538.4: 5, 12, 7.217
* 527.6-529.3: 5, 12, 7.361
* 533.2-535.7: 10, 18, 7.516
